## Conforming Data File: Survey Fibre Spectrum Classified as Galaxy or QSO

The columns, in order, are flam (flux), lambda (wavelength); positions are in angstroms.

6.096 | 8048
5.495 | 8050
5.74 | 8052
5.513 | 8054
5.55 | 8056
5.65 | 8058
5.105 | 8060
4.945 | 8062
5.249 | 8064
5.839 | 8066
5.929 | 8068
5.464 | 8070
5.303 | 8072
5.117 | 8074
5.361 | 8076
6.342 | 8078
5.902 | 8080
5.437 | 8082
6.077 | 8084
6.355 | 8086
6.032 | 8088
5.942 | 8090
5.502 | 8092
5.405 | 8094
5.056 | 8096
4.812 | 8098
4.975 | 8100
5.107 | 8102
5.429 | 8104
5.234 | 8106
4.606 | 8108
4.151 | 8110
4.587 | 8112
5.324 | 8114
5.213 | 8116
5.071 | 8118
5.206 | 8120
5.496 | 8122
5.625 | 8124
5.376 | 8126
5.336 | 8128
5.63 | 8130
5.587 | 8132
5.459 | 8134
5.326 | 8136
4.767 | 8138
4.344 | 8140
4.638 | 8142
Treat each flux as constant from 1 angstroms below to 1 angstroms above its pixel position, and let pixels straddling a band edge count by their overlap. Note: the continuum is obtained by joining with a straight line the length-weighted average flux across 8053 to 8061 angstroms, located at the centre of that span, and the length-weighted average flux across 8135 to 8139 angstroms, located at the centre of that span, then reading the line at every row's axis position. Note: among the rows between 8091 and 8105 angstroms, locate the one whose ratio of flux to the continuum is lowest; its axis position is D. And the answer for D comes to 8098 angstroms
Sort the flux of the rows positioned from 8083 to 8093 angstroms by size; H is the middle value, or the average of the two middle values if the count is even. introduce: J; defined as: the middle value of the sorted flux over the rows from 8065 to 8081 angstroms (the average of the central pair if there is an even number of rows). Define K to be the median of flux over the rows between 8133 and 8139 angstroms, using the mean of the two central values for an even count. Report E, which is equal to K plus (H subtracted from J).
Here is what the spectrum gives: 4.9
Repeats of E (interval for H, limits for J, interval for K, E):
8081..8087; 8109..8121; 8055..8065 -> 4.3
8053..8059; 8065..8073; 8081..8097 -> 5.8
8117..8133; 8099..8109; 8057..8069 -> 5.1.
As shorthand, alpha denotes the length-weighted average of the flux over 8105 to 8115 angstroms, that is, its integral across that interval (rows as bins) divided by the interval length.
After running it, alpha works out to 4.8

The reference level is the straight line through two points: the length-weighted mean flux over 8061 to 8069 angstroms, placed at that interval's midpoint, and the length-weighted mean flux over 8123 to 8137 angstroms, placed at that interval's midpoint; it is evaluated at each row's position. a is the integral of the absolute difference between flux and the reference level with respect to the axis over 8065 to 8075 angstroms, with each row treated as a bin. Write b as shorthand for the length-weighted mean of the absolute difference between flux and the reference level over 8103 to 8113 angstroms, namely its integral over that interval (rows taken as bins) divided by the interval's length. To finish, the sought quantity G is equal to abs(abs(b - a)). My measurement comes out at 2.1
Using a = 2.7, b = 0.68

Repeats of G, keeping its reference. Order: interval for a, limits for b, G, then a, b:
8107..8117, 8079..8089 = 6.6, 7.0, 0.49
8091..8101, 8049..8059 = 3.3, 3.4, 0.10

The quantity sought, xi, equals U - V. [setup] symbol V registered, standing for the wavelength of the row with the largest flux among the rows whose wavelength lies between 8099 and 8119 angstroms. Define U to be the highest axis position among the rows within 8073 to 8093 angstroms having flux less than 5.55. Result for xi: -12 angstroms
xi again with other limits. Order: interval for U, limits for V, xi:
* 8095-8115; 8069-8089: 28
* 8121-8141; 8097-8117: 36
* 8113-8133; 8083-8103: 42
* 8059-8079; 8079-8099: -10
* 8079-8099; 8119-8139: -32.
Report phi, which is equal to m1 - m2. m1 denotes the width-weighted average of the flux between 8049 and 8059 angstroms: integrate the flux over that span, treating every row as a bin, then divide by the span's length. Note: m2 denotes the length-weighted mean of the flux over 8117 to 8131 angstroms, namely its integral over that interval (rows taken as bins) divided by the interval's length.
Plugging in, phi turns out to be 0.2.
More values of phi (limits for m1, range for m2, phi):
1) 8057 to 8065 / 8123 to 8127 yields -0.3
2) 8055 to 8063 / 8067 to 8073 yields -0.3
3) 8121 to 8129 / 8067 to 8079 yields -0.1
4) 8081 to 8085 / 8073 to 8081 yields 0.1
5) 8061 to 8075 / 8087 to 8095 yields -0.3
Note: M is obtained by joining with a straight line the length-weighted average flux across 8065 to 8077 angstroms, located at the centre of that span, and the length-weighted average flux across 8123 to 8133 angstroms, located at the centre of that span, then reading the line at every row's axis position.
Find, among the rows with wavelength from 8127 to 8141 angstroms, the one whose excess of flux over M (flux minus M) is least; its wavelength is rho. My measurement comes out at 8140 angstroms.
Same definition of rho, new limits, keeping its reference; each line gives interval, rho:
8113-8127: 8118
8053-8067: 8062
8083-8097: 8096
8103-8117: 8110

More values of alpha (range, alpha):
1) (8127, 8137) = 5.5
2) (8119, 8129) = 5.4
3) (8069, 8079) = 5.5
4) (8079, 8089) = 6.0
